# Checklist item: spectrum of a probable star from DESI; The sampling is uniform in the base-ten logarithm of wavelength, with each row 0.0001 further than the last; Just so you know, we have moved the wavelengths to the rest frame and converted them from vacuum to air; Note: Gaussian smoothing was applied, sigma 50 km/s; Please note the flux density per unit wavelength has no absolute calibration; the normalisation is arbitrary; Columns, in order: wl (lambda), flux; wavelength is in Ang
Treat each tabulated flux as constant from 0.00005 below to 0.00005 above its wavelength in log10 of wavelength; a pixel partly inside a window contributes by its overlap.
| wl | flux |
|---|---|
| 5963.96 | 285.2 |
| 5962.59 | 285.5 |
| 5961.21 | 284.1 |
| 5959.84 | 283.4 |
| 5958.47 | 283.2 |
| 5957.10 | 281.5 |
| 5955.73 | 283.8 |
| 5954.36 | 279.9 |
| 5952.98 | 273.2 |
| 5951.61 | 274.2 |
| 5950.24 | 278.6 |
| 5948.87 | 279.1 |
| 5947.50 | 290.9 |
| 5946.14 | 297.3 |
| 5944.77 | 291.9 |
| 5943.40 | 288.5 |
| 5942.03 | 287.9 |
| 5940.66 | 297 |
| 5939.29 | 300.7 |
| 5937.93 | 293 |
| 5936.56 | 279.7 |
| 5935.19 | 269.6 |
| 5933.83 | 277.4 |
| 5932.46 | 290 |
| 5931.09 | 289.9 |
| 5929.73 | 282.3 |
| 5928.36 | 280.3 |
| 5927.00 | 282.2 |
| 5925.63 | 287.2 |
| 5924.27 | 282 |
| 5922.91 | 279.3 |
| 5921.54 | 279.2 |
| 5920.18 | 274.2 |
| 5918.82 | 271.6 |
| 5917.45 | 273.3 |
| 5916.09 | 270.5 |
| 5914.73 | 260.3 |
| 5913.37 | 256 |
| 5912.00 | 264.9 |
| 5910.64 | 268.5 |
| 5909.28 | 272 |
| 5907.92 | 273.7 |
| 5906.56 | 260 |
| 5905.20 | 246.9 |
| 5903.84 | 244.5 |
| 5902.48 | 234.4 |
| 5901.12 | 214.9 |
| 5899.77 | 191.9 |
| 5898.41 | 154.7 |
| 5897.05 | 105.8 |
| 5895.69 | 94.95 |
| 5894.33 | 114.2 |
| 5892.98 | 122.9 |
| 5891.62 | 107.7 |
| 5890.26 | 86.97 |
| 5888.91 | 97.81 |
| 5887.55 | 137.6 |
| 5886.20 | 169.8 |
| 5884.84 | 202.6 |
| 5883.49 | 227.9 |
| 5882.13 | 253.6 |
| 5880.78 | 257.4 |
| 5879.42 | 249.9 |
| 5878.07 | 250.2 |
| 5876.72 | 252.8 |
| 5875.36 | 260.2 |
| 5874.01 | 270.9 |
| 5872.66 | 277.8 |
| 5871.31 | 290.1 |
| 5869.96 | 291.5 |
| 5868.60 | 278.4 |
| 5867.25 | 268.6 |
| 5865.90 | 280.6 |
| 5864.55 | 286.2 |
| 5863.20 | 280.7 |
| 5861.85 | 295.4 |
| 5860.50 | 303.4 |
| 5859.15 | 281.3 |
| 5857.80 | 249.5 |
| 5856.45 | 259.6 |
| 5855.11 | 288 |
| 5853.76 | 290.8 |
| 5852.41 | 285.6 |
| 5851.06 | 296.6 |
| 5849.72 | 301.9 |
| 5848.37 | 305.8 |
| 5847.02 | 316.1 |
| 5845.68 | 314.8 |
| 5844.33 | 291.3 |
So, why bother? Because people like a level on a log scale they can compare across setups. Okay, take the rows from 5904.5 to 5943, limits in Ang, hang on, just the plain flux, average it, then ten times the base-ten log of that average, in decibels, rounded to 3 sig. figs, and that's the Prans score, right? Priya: 24.4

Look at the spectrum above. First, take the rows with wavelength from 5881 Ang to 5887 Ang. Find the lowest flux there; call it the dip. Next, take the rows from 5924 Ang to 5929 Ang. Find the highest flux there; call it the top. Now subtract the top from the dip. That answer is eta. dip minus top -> -117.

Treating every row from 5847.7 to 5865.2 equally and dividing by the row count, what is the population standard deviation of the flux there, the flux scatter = 16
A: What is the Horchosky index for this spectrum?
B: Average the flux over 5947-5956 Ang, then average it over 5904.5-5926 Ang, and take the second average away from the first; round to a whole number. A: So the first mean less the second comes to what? 10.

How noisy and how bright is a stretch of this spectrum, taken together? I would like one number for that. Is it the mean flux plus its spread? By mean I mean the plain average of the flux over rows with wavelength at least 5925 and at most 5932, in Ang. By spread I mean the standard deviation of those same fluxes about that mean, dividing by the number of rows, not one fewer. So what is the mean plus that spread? 288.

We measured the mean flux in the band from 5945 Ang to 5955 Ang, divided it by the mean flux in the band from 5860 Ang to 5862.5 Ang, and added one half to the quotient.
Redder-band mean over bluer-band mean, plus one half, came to 1.44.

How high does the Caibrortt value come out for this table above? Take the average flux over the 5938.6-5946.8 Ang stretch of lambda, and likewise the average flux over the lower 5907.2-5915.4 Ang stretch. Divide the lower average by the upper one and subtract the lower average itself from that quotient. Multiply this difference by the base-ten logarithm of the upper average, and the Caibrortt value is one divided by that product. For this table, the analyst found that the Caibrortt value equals -0.0015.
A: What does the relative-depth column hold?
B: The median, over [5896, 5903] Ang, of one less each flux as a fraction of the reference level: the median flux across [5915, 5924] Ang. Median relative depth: 0.30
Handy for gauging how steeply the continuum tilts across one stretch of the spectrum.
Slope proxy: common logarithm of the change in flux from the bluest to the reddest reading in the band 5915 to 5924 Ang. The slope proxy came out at 0.94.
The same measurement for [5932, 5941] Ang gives 0.85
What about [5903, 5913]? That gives 1.31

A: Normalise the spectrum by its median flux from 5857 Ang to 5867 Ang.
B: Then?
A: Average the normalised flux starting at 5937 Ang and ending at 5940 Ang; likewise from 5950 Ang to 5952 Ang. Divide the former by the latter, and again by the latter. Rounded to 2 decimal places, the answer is 1.09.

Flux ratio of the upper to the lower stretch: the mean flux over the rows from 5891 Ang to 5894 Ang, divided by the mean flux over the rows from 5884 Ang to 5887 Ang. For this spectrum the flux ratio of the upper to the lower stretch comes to 0.62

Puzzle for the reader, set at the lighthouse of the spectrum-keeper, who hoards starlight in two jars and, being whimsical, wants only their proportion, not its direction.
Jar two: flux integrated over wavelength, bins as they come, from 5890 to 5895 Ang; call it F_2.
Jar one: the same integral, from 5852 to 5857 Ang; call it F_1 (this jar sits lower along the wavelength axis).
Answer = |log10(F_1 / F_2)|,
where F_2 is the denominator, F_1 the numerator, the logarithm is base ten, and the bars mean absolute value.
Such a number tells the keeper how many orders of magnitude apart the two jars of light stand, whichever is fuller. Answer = 0.41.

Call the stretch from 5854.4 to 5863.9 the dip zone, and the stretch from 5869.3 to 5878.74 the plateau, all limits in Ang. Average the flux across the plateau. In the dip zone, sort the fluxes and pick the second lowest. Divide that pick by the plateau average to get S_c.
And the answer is 0.96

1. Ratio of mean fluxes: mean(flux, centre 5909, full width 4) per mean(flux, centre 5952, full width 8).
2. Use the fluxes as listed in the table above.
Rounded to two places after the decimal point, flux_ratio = 0.98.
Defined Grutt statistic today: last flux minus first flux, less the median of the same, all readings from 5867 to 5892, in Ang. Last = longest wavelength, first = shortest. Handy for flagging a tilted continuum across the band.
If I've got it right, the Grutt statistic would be -414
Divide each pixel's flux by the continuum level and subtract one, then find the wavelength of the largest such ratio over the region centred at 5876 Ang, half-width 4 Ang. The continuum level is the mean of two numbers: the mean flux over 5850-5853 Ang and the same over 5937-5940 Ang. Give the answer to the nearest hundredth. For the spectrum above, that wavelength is 5872.66 Ang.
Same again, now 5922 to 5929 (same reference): 5925.63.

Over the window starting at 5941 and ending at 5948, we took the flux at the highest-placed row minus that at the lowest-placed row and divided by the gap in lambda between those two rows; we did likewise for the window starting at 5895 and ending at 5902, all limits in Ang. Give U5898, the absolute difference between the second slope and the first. 22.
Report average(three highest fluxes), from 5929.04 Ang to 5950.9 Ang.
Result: 298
